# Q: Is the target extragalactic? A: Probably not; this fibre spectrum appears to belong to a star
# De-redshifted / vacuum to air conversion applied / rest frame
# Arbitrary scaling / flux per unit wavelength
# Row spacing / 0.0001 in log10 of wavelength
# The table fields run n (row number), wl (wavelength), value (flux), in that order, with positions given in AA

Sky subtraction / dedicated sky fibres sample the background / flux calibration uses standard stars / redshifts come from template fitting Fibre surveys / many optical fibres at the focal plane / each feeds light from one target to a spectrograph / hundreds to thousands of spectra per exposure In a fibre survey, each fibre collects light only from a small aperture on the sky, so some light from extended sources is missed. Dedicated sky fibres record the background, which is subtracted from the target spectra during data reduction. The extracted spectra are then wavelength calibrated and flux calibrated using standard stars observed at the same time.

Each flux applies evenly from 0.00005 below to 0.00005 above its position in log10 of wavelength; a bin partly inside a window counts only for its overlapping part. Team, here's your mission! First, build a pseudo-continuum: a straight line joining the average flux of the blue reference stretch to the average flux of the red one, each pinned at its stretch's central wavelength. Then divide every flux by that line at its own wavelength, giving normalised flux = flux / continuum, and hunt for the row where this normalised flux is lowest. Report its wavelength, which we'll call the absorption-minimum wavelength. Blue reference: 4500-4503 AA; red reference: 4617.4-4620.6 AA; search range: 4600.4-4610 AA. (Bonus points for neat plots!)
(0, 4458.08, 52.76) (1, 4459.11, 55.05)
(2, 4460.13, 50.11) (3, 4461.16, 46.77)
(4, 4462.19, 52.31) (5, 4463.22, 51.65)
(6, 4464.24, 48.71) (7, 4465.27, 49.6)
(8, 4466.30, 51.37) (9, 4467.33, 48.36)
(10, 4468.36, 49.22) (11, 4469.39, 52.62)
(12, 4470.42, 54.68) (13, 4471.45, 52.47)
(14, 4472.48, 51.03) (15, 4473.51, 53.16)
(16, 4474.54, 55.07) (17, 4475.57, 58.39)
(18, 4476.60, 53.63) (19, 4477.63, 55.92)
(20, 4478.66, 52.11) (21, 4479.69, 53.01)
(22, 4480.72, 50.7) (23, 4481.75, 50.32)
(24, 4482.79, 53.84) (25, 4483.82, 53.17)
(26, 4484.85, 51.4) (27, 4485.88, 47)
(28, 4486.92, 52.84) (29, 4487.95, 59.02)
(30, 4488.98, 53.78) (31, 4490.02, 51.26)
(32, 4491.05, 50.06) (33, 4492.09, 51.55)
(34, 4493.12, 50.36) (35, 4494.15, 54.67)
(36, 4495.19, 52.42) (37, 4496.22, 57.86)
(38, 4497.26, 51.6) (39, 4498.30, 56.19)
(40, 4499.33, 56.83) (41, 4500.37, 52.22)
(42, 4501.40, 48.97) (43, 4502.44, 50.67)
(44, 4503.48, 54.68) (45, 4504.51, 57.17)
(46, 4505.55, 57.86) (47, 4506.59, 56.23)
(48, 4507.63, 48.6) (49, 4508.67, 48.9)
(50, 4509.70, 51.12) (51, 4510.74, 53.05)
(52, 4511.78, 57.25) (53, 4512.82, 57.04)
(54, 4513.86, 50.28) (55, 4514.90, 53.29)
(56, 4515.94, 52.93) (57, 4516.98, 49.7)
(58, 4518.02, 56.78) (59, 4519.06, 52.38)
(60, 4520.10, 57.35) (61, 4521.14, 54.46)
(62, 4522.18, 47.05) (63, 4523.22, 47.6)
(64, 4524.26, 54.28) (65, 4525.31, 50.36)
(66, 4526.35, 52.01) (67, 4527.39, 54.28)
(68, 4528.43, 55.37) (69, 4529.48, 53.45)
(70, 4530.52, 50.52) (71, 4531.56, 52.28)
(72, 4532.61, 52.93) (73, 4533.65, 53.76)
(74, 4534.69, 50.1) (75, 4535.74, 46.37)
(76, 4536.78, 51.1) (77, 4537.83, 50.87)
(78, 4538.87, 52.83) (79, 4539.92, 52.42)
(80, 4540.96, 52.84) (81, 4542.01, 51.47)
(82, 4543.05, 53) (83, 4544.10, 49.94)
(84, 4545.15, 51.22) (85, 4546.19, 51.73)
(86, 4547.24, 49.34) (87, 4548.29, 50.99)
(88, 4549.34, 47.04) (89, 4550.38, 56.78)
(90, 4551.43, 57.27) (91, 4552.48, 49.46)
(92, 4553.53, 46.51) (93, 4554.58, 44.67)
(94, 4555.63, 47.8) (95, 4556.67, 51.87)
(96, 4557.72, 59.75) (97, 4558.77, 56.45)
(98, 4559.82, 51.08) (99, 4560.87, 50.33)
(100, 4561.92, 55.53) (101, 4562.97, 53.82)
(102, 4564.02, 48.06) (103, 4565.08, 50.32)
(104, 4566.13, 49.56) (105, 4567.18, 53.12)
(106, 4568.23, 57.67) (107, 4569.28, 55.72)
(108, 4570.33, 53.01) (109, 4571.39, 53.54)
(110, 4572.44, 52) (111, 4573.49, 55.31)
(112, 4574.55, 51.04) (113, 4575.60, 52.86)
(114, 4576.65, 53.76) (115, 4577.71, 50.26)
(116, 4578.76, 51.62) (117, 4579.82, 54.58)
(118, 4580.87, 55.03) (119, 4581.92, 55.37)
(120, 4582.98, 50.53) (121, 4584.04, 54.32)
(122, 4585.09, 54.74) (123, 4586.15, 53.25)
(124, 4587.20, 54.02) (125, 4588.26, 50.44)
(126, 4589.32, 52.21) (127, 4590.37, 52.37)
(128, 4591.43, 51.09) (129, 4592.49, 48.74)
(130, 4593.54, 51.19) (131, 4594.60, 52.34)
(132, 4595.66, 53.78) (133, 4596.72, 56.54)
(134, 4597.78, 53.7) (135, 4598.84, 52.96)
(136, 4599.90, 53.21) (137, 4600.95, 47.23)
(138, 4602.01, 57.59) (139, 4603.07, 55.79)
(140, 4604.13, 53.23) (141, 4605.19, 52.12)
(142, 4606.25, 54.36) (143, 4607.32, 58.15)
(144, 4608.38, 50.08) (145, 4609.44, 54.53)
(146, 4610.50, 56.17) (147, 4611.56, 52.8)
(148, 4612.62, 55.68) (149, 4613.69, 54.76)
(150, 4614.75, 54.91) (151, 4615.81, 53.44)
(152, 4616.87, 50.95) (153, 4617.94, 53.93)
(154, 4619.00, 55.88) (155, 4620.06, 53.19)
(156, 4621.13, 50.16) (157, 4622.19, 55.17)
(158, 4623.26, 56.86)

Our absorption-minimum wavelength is 4600.95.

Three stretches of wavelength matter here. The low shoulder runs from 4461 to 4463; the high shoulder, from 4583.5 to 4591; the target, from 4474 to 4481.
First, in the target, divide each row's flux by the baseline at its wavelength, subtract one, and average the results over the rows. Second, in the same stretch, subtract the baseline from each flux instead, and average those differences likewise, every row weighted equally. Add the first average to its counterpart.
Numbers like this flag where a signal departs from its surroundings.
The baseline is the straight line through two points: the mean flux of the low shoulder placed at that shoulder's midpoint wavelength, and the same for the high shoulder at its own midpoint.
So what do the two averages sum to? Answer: 4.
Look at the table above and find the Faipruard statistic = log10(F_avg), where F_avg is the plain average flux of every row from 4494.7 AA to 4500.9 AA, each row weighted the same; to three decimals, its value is 1.737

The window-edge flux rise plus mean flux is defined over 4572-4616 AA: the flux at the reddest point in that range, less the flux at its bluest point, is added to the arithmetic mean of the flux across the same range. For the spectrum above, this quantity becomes 54.7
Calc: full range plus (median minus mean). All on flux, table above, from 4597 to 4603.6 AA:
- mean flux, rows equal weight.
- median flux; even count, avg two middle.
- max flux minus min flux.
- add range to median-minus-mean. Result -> 10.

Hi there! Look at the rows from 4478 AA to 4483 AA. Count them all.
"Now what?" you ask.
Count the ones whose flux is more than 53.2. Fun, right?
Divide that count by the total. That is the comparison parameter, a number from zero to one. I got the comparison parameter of 0.20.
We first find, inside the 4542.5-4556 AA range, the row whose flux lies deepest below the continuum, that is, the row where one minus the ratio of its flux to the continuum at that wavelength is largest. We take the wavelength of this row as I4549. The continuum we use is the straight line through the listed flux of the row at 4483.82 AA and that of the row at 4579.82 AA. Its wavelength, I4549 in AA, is 4554.58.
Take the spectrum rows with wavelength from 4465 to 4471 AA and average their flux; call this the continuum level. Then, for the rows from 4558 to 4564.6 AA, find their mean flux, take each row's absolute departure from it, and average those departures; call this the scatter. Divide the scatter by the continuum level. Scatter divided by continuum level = 0.053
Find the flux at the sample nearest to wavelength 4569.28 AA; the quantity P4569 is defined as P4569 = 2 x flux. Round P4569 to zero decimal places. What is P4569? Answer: 111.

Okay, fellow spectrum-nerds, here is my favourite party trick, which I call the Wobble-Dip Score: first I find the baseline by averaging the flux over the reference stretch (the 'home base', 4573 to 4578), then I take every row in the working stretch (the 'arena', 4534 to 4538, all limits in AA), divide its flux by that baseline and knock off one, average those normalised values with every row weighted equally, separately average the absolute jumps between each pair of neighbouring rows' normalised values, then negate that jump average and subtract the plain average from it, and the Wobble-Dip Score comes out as 0.00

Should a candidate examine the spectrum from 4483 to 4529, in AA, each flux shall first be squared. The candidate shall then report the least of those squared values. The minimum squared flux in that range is 2209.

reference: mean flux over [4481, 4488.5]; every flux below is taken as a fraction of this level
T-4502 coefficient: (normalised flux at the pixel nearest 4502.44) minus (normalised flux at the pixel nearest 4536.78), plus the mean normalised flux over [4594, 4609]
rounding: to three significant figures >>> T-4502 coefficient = 1.01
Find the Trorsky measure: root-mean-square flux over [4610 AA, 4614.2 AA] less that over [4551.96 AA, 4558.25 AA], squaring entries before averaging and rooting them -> 4.6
